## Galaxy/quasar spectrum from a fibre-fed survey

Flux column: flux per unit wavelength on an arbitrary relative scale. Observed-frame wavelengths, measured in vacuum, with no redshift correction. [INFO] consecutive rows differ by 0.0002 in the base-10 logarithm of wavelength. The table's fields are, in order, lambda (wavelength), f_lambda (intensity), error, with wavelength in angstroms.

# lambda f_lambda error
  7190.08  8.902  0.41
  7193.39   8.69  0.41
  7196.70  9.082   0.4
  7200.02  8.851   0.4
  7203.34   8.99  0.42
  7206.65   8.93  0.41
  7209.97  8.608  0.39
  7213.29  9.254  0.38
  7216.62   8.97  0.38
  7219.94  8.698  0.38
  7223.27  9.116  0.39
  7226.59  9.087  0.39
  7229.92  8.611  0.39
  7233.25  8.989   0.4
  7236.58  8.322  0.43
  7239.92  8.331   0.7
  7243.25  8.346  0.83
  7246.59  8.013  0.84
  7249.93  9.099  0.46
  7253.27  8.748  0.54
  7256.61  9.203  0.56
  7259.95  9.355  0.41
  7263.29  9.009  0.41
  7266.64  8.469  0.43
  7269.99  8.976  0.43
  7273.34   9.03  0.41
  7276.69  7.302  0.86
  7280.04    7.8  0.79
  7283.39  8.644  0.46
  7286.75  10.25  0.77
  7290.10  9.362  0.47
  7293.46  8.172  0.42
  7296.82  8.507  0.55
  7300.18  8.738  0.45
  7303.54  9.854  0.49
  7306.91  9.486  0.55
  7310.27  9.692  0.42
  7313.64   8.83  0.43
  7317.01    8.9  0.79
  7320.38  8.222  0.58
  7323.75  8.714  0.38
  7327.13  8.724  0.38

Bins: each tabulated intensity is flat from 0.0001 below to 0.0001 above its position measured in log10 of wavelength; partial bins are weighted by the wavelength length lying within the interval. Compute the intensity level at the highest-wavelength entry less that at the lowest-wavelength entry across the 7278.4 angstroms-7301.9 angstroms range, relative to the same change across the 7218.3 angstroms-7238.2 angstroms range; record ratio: -2.5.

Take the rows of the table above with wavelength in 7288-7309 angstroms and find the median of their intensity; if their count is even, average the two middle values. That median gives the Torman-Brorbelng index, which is 9.05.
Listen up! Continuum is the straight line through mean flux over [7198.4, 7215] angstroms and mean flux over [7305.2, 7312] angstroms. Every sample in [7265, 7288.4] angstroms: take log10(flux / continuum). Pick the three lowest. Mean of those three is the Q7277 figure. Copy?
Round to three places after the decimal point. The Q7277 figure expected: -0.077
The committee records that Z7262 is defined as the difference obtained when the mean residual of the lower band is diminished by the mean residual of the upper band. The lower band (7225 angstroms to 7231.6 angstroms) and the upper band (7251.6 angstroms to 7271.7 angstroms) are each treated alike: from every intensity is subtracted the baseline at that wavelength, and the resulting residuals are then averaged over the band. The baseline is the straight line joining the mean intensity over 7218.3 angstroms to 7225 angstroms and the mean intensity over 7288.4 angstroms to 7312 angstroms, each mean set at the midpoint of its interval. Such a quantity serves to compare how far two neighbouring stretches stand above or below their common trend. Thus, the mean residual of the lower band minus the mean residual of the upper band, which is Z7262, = 0.0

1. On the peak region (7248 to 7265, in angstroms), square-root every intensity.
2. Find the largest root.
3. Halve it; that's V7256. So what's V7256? 1.529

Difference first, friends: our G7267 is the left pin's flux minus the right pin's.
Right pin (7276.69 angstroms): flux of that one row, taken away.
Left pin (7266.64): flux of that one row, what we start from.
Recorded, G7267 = 1.2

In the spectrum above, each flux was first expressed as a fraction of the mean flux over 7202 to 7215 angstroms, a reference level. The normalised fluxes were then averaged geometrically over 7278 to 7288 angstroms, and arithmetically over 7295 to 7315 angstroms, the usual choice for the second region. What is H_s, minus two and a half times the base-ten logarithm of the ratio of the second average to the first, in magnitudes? -0.04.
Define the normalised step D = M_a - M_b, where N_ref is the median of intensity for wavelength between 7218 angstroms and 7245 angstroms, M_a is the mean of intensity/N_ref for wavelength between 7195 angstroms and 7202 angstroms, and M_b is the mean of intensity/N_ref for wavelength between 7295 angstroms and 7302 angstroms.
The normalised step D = 0.04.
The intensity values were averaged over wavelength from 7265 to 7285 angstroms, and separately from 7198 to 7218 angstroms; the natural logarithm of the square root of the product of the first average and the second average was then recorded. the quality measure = 2.16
